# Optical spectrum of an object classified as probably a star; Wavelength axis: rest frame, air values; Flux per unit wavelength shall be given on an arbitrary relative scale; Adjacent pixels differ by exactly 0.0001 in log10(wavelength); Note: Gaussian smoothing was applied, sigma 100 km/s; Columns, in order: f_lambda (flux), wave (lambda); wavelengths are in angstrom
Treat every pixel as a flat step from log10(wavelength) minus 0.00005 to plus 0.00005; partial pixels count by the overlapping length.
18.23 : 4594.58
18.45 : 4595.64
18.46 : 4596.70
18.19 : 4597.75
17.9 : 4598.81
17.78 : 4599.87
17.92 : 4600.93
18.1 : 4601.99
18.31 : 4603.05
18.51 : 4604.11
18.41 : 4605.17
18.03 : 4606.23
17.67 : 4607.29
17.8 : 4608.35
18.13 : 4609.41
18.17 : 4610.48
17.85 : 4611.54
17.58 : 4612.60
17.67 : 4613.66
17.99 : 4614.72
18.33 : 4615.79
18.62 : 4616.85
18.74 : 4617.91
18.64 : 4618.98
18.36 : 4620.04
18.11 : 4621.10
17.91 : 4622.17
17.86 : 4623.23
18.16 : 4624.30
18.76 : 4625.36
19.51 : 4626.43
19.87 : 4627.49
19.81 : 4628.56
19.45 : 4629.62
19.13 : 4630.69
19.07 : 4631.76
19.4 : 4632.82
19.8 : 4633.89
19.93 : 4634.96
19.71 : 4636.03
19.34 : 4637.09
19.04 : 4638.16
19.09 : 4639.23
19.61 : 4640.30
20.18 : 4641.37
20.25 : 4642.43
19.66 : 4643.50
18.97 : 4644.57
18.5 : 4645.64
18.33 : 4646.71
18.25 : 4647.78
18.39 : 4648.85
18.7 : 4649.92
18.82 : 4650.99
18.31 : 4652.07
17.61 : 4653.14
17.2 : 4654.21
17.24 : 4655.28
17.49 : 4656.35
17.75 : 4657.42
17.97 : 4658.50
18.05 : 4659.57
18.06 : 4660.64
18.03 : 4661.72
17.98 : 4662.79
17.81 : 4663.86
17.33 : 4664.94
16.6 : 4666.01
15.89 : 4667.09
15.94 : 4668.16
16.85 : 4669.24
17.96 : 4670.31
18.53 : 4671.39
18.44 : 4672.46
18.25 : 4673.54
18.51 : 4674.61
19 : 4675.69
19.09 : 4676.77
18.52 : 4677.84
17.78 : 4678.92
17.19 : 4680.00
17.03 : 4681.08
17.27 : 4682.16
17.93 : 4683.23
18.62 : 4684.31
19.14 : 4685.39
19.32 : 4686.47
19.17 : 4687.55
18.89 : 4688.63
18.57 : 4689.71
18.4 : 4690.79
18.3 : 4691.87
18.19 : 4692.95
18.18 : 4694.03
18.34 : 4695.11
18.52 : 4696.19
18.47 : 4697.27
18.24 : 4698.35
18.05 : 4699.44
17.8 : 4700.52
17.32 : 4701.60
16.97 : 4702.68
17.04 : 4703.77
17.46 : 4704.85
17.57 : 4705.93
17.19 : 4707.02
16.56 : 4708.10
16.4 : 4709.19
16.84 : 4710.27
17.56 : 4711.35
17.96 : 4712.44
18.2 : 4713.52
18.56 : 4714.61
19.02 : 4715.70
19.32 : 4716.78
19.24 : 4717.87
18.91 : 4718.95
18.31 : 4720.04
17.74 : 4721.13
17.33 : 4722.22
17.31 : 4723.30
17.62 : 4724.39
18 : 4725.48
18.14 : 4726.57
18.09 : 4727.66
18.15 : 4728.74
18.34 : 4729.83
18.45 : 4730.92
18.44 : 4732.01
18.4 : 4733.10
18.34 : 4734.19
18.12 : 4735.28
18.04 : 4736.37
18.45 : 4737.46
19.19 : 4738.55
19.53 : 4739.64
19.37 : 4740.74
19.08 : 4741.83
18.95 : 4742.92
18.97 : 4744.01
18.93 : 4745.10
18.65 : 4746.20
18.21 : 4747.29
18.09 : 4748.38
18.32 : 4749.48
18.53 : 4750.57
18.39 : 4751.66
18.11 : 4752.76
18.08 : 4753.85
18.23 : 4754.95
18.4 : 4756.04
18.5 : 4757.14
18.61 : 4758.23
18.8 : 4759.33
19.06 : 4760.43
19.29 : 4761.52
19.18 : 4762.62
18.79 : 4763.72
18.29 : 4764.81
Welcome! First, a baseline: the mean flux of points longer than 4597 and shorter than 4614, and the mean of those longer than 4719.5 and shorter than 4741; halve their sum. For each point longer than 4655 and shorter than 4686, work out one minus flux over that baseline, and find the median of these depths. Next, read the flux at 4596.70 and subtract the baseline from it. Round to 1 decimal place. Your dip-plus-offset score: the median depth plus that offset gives 0.3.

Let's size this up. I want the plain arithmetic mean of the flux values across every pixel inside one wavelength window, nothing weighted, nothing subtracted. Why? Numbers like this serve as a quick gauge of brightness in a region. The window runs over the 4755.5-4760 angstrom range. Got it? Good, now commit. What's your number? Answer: 18.6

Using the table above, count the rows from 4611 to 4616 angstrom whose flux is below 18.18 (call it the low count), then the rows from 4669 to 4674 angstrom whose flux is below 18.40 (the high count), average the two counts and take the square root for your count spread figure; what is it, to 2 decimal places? 1.87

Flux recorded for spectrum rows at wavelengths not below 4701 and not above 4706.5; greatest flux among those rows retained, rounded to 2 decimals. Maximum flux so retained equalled 17.57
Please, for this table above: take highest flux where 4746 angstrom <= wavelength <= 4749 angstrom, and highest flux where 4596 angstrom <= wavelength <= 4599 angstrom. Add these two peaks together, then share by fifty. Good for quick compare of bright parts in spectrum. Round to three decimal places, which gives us 0.742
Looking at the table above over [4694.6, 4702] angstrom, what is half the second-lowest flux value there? 8.9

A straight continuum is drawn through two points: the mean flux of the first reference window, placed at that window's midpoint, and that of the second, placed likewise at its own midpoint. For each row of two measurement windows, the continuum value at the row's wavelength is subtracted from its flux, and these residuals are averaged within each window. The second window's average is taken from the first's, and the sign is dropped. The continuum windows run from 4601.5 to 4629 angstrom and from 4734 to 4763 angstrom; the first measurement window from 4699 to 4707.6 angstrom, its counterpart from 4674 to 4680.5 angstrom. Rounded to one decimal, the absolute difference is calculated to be 1.0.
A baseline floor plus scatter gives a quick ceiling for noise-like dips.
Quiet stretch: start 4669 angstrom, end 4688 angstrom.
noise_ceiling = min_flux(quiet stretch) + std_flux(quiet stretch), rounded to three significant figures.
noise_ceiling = 17.6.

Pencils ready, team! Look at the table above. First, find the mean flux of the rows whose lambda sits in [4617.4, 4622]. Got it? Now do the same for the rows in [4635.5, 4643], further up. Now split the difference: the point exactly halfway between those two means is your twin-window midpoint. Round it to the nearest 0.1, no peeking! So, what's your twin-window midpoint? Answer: 19.0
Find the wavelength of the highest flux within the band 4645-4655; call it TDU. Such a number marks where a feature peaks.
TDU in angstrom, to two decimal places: 4650.99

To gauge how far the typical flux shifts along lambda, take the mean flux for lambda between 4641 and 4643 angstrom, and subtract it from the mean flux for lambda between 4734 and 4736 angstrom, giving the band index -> -2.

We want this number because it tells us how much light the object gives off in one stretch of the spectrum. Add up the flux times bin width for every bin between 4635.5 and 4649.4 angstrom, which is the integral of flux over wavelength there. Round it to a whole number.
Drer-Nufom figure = 267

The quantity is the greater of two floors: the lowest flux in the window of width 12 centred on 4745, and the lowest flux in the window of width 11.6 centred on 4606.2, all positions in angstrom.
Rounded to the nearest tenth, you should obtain 18.1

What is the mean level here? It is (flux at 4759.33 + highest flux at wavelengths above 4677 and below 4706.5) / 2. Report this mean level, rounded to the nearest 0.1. 19.1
